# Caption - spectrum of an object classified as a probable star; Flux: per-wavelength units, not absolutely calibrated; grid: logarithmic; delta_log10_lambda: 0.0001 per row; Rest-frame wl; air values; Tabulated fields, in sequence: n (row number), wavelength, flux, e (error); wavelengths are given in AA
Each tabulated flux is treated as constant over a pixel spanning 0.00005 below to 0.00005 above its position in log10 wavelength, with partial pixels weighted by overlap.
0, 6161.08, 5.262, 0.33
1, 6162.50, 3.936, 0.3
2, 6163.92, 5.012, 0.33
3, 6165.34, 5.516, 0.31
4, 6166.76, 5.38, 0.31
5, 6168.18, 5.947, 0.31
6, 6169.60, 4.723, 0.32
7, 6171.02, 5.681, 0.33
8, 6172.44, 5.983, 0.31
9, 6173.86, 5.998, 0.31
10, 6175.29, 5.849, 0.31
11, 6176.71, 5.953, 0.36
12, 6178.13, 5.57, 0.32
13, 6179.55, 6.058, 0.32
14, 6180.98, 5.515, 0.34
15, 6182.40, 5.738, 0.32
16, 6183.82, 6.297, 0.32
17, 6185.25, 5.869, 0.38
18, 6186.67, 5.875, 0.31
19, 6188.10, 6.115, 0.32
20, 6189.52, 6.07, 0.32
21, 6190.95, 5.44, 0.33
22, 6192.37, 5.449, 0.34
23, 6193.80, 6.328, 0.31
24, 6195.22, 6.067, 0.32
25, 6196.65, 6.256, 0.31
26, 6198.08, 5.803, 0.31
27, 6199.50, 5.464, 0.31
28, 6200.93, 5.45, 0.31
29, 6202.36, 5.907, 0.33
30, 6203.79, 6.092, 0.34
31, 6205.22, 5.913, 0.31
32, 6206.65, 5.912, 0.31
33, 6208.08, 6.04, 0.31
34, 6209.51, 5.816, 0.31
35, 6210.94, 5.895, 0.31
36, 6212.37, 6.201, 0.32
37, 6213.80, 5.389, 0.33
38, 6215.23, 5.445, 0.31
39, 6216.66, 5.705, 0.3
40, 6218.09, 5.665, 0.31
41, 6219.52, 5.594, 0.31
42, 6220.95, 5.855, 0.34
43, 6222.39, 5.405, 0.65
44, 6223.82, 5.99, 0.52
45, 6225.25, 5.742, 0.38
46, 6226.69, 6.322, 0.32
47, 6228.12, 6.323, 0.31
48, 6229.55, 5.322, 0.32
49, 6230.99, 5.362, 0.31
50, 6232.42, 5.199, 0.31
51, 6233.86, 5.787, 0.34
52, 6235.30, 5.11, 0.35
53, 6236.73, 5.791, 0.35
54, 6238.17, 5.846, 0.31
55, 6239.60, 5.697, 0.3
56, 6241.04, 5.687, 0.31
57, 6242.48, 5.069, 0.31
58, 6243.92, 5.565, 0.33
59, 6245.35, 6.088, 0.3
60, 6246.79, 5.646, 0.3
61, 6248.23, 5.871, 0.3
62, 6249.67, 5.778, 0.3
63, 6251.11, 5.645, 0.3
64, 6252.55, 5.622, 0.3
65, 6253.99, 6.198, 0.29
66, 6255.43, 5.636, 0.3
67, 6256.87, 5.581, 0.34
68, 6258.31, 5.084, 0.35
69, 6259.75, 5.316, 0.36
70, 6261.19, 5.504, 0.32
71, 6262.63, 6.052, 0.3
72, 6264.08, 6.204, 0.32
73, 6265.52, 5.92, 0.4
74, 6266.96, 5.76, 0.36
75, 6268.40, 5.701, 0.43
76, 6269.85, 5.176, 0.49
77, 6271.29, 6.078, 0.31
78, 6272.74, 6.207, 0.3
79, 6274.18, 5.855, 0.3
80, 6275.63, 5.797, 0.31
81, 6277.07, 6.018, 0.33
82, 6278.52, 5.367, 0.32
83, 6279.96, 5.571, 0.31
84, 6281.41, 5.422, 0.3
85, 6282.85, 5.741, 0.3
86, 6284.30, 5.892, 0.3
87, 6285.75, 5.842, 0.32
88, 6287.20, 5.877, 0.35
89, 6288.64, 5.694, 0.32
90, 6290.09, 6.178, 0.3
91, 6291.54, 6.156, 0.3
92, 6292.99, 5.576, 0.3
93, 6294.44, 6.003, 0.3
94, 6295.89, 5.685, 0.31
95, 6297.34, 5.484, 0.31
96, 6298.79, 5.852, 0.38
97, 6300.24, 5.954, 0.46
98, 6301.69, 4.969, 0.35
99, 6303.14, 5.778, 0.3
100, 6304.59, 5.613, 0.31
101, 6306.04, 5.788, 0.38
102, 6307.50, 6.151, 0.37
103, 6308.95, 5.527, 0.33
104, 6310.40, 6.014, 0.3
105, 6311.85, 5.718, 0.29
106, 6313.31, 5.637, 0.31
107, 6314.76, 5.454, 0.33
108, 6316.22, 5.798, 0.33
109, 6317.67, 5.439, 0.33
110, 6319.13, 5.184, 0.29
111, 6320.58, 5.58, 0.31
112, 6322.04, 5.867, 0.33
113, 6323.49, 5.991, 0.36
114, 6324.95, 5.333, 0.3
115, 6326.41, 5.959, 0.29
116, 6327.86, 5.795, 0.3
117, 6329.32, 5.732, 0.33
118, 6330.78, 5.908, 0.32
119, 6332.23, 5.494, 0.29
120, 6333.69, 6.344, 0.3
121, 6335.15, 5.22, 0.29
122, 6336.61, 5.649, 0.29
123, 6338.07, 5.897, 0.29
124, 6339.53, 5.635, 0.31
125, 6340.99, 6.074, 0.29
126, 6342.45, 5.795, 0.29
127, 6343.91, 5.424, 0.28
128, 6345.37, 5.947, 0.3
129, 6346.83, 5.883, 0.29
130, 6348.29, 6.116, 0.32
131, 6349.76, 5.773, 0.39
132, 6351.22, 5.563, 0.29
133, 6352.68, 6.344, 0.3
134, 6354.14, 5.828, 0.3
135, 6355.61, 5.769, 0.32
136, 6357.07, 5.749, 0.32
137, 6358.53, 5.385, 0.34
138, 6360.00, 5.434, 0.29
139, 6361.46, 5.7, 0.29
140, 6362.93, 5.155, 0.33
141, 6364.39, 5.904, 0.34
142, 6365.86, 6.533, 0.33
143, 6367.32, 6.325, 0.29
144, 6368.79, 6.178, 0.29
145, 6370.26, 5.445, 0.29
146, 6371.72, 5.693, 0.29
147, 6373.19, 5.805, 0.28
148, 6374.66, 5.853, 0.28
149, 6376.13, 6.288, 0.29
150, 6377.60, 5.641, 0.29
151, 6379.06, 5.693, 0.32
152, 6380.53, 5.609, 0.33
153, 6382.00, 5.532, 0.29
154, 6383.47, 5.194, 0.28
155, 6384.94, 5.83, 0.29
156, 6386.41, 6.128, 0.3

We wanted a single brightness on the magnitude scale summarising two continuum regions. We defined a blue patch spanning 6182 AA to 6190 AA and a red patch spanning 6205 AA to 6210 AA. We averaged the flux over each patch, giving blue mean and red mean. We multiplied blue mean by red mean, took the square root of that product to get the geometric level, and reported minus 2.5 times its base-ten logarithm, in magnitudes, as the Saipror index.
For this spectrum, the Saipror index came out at -1.94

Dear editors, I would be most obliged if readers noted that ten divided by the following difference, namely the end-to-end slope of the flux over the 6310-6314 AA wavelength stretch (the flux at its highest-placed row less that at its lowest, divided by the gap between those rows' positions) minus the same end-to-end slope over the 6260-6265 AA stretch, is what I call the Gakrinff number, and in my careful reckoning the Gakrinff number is -27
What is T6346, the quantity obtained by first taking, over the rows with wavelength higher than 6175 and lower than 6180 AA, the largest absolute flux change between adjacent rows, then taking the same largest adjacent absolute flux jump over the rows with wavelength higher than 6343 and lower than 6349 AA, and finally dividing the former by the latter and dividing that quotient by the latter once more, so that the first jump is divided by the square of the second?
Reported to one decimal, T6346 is 1.8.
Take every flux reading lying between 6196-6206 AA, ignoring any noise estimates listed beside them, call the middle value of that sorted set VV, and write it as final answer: 5.91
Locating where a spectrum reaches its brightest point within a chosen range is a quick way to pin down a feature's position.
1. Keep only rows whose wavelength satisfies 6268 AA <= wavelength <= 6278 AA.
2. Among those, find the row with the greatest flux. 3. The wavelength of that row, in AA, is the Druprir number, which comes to 6272.74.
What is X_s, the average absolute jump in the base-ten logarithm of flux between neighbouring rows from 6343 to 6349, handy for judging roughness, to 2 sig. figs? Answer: 0.021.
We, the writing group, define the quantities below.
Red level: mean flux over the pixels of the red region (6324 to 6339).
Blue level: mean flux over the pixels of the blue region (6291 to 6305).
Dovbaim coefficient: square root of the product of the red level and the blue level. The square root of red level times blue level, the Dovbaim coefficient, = 5.72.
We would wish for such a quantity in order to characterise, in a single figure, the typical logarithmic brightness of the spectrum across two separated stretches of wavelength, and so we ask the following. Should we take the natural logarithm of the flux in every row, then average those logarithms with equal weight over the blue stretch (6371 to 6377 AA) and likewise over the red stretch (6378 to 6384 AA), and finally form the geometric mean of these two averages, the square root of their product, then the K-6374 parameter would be 1.74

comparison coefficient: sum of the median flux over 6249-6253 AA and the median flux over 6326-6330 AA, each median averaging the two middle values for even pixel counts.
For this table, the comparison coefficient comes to 11.4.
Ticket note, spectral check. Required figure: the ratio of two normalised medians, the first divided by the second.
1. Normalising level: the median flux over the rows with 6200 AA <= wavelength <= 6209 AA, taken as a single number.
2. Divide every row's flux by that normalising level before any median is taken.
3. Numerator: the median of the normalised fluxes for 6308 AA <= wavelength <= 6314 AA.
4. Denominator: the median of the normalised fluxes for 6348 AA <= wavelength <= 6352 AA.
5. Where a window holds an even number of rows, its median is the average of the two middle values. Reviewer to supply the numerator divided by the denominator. 0.98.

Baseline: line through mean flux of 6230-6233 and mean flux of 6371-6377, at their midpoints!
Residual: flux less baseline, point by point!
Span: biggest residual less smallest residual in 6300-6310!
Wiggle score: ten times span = 12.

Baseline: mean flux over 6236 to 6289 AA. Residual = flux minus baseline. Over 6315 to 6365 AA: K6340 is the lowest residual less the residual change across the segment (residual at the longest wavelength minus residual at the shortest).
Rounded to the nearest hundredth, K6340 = -0.68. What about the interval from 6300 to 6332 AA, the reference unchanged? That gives -0.71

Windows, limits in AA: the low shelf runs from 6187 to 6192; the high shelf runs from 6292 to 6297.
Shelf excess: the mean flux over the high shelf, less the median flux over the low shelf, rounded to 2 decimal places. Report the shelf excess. -0.32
